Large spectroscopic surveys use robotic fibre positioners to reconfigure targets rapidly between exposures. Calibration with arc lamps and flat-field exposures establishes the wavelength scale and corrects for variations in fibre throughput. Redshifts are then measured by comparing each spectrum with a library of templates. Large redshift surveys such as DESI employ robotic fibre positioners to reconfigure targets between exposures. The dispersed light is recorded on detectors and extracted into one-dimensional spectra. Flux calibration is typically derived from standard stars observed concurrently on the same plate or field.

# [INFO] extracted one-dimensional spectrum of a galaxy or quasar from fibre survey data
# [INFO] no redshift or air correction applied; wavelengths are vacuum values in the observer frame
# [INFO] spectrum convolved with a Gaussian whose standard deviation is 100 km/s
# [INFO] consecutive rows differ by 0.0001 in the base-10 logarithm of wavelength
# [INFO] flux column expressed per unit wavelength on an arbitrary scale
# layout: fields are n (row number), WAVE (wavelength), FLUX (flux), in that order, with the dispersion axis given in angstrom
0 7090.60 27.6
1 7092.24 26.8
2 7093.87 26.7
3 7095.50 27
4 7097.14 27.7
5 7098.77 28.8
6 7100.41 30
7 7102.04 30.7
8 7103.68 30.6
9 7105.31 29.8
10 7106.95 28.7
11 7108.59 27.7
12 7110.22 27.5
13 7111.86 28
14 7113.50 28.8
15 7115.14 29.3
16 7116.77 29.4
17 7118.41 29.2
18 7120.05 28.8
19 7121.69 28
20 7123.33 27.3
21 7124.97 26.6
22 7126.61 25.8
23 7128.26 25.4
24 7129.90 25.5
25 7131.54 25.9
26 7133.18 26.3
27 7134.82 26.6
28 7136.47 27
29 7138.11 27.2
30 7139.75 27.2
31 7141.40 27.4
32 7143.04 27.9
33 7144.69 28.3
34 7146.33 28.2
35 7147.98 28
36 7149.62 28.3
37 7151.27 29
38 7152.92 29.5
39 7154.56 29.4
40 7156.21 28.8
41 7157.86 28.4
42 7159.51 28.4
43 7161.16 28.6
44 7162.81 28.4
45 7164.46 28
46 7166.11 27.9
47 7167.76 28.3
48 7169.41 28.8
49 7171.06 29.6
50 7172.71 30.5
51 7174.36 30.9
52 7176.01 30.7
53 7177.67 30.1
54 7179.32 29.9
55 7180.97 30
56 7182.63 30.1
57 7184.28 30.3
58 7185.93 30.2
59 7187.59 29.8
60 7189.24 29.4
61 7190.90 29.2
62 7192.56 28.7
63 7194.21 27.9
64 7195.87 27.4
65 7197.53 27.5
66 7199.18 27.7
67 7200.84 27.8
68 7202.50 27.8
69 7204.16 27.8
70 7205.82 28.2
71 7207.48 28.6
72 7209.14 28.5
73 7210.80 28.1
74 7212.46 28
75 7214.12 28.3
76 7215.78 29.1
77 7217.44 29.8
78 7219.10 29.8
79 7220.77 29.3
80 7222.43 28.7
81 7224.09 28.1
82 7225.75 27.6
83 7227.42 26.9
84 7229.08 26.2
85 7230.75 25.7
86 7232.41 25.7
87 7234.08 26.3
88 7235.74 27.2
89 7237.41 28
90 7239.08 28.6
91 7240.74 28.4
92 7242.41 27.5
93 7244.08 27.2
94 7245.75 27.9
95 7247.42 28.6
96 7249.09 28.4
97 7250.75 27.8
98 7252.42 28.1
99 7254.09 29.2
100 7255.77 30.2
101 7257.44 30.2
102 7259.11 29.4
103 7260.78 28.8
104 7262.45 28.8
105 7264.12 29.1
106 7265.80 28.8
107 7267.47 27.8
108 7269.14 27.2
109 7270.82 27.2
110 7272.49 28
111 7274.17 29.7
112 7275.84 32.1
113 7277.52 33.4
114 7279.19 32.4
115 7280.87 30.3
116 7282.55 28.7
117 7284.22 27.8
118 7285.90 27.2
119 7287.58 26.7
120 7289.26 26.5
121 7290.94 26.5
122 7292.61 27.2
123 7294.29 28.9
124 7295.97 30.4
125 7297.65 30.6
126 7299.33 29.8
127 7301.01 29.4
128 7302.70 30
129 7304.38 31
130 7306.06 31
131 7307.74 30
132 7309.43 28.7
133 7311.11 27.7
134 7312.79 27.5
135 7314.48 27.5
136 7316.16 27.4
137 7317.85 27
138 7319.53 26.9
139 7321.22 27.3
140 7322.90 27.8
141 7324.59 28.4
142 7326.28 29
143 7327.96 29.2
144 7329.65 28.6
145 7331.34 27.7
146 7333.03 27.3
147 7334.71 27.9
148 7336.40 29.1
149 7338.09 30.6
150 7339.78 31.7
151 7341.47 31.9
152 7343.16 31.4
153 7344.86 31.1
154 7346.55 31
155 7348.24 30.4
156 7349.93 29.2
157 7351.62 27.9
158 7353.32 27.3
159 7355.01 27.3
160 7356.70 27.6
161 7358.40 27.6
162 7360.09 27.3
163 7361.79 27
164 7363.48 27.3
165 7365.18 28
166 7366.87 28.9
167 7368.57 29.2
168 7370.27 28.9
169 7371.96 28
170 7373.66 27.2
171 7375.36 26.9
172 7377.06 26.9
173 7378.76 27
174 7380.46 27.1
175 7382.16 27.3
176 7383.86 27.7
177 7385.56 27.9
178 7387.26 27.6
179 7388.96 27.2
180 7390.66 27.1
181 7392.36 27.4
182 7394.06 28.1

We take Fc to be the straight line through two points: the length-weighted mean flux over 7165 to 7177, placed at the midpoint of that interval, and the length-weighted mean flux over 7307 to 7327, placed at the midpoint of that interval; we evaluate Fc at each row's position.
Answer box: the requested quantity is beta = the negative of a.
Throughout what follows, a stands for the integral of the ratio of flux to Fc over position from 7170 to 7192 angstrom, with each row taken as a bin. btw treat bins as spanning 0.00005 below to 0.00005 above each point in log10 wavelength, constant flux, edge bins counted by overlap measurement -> -22.5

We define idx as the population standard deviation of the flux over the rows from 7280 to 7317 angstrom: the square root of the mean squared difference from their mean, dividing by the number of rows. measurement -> 1.5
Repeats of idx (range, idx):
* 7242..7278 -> 1.5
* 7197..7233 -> 1.1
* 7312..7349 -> 1.7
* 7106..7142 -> 1.2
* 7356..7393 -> 0.6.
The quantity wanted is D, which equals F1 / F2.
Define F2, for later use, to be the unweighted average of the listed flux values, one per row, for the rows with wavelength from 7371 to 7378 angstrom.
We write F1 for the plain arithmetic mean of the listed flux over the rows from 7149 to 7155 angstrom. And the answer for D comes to 1.07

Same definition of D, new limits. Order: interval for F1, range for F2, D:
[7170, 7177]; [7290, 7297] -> 1.08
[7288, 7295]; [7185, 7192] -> 0.92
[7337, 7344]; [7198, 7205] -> 1.13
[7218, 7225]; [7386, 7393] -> 1.06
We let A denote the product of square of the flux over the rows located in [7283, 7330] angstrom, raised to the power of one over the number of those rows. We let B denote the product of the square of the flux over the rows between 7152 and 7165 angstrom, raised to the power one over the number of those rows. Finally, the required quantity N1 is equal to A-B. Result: -16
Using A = 806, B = 823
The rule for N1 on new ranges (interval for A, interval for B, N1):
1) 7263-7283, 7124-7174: 96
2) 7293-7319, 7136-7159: 53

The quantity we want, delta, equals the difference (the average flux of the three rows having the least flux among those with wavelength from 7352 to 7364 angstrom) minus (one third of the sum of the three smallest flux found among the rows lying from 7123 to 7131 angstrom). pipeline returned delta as 1.6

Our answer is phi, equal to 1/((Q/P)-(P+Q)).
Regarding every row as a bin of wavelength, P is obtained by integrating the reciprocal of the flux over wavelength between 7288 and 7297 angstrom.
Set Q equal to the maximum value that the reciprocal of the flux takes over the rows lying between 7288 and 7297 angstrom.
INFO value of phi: -4.1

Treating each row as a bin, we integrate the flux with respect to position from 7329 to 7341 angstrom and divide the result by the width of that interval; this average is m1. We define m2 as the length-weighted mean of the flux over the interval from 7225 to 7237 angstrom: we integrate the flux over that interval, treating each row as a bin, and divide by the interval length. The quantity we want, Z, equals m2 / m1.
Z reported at 0.91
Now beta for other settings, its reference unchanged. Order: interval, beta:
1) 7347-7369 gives -22.5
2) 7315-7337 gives -22.1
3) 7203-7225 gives -21.7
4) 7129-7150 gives -19.1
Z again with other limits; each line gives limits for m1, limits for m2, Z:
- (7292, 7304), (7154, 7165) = 0.97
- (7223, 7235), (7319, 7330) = 1.06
